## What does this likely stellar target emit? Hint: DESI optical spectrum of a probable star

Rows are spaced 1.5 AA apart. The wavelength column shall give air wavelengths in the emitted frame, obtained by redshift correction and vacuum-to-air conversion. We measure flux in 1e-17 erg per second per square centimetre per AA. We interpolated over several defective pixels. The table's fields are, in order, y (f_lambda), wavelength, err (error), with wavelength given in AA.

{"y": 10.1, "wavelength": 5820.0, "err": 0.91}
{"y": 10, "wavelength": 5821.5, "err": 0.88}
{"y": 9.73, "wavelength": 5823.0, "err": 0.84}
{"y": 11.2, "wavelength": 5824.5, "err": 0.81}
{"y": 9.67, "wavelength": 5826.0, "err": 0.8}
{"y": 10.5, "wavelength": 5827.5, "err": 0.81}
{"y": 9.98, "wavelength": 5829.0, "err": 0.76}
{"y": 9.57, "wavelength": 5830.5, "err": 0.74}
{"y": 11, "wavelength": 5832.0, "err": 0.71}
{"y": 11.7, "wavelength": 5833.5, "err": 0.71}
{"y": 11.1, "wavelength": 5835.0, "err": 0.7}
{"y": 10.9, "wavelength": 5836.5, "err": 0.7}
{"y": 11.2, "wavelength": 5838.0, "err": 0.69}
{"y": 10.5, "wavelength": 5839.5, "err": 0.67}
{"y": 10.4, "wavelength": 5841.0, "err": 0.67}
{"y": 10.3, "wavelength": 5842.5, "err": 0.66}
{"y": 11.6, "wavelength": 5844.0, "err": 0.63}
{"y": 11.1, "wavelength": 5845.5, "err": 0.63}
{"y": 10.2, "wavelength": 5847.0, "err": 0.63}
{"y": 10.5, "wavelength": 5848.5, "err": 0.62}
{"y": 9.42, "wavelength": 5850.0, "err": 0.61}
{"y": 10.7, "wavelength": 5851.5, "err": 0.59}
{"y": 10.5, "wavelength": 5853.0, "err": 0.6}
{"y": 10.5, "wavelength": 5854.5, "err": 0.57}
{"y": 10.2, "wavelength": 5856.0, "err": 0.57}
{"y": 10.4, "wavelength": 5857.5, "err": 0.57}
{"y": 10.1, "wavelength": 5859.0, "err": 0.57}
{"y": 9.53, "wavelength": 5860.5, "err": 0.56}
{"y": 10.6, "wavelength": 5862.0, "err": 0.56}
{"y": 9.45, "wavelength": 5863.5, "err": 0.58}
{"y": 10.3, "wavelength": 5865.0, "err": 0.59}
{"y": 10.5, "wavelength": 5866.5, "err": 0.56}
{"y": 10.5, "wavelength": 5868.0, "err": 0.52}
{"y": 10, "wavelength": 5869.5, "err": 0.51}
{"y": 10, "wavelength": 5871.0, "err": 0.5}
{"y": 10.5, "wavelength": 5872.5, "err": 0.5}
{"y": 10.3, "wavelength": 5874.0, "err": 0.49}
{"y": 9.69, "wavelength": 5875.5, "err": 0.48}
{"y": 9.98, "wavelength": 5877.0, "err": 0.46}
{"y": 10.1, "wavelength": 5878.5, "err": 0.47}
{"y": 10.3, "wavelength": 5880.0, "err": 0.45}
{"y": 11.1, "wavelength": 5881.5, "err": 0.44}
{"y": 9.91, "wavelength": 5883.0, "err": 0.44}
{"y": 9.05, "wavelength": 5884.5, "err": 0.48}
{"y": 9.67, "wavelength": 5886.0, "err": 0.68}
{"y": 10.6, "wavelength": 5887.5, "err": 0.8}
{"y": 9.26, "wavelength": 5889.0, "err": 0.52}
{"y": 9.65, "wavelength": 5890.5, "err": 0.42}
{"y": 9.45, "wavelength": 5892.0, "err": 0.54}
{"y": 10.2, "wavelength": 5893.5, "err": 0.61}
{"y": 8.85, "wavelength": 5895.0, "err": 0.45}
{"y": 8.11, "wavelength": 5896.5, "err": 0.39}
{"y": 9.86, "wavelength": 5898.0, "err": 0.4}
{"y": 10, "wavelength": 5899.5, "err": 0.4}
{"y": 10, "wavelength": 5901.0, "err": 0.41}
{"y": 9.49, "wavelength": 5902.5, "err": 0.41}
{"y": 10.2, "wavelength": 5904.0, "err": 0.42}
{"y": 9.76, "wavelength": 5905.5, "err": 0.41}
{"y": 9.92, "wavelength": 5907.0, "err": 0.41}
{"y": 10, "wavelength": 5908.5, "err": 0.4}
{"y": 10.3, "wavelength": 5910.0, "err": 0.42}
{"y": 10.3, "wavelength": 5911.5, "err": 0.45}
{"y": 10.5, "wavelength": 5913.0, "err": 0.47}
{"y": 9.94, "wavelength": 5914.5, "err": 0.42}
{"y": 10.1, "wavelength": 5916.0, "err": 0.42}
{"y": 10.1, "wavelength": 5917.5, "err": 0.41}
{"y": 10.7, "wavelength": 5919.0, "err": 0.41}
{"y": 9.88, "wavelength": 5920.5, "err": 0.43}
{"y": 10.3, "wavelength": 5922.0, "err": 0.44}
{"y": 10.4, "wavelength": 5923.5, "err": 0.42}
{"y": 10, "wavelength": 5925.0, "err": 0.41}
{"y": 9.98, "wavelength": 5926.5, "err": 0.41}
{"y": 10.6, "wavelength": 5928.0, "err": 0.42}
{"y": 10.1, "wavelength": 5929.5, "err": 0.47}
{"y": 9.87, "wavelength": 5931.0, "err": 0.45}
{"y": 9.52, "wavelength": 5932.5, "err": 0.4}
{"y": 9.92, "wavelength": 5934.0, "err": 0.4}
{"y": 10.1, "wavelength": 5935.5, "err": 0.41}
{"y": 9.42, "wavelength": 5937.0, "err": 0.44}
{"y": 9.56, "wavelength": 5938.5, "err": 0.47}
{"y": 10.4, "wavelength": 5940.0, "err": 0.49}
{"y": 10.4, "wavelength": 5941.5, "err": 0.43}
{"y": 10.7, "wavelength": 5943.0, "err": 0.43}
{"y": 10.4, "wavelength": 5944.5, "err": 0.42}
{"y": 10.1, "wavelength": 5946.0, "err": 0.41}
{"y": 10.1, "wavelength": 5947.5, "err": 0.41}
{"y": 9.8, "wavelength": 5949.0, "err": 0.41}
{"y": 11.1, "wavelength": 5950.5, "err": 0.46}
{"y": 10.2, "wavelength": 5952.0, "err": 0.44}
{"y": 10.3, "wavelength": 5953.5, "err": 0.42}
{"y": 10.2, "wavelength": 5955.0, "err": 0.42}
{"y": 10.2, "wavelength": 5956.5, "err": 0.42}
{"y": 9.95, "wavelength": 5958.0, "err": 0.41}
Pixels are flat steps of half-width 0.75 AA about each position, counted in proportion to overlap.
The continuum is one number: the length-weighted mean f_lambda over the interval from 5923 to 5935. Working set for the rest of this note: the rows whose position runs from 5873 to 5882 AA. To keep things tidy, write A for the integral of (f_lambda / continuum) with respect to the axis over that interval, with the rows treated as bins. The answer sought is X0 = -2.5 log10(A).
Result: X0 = -2.406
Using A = 9.2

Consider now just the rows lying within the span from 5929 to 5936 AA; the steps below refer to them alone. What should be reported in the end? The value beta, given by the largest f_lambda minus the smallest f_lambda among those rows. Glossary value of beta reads 0.6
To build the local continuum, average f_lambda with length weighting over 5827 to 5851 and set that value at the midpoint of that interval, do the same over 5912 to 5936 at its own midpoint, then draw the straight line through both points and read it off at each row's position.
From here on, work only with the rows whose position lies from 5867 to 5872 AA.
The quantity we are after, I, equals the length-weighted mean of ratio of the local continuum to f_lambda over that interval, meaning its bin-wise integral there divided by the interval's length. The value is 1.02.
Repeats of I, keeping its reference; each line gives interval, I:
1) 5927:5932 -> 1.00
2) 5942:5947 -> 0.96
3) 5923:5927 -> 1.00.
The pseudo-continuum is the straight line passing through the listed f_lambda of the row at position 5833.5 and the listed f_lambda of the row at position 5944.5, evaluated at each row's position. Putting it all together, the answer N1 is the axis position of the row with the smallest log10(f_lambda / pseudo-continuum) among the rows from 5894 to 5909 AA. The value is 5896.5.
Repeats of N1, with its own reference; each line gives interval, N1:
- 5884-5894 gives 5884.5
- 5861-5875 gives 5863.5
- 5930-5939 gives 5937.0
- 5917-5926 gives 5920.5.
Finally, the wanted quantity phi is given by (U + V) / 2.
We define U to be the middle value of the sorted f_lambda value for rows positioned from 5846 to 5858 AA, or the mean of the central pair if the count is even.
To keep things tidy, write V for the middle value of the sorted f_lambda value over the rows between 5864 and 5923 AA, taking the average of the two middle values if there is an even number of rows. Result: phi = 10.2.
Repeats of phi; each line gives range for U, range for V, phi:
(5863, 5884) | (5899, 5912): 10.1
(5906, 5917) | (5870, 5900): 10.0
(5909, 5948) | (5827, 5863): 10.3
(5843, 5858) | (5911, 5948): 10.3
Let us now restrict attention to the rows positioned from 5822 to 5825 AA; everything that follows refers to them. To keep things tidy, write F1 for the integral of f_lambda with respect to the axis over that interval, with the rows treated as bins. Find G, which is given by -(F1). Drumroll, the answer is -31.1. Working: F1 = 31.1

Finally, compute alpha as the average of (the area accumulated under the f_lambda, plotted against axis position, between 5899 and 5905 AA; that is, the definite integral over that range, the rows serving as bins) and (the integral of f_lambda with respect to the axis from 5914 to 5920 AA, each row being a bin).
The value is 60.4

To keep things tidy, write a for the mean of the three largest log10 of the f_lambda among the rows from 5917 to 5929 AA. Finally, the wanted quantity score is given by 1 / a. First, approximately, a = 1.02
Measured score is 0.977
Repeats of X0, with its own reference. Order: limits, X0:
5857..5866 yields -2.388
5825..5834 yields -2.422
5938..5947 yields -2.410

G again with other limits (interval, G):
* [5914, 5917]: -30.1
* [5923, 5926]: -30.5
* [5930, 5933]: -29.2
